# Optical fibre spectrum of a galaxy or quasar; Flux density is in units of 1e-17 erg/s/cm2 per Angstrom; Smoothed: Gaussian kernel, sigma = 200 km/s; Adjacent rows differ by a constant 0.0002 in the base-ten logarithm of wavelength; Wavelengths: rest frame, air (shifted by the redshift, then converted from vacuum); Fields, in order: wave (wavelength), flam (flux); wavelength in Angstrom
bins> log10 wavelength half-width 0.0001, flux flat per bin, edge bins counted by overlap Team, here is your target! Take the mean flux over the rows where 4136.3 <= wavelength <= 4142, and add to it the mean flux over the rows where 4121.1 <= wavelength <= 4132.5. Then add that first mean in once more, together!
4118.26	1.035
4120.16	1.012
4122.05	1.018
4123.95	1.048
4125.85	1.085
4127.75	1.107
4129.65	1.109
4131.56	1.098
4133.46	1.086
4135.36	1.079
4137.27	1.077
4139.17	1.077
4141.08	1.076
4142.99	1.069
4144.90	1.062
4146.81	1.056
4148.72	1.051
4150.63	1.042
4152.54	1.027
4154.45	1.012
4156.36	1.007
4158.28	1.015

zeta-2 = 3.23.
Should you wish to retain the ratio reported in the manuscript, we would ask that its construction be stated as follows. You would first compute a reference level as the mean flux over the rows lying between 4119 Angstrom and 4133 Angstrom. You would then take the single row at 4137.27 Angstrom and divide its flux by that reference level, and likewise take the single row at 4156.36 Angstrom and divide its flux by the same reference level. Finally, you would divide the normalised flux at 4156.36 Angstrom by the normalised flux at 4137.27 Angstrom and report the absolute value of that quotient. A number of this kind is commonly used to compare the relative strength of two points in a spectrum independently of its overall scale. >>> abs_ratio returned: 0.935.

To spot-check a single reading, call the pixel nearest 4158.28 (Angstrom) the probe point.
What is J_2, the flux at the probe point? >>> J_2 1.015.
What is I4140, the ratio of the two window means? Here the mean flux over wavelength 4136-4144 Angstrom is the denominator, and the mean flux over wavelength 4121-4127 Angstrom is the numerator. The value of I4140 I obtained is 0.98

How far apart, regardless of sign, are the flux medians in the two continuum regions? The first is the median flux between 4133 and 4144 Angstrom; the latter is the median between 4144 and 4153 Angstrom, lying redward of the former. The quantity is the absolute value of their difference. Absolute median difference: 0.026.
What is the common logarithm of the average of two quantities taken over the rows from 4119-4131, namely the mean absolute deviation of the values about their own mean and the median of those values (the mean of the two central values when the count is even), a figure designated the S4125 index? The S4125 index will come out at -0.258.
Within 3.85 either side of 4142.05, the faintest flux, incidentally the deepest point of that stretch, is 1.062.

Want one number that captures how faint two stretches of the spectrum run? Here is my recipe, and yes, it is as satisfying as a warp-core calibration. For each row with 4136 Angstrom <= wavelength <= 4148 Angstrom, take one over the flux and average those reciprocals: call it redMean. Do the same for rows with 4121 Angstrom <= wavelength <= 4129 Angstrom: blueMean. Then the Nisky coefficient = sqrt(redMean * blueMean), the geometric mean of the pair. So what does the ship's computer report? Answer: 0.938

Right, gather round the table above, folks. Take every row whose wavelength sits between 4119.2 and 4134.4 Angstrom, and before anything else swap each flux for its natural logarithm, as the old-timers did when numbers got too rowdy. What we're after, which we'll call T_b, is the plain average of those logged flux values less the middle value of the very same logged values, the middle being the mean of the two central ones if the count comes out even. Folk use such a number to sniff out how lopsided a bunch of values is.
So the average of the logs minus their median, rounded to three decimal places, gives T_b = -0.015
